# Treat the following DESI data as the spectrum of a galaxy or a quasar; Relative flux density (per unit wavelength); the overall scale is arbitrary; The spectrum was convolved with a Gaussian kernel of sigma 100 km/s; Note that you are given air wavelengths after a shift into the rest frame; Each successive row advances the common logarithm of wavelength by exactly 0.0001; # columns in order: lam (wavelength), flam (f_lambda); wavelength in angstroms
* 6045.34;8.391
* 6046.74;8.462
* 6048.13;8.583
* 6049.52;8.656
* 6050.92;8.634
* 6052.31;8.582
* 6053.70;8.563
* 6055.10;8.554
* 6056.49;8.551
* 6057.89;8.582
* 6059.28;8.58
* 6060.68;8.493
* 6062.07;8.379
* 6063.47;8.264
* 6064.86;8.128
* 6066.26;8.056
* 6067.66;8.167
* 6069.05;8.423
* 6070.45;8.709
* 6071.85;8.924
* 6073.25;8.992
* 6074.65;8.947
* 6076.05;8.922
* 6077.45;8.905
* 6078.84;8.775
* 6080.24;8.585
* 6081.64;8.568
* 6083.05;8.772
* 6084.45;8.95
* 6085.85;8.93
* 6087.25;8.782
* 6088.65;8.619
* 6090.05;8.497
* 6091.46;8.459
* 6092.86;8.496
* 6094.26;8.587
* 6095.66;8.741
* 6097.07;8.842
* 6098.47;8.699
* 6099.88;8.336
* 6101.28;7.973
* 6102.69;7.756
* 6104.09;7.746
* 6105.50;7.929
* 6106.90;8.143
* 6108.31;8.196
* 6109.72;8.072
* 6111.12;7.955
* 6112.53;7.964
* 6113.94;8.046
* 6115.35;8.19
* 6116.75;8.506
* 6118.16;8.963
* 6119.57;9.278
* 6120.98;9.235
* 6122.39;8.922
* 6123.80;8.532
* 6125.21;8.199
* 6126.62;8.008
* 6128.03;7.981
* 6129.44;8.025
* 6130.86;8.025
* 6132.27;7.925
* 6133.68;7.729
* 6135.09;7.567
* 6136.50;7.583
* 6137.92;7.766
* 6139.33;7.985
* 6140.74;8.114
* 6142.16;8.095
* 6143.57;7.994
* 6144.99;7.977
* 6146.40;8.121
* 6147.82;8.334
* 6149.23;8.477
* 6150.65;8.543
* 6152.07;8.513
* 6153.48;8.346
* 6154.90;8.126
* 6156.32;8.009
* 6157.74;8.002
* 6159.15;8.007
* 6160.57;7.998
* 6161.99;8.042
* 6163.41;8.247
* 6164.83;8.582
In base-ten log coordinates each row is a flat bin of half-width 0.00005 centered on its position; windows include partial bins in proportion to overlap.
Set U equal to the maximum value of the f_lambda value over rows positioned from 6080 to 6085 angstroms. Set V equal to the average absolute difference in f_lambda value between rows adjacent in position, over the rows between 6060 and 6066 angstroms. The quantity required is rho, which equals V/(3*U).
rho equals 0.0045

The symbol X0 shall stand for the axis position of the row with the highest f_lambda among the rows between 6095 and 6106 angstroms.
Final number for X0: 6097.07 angstroms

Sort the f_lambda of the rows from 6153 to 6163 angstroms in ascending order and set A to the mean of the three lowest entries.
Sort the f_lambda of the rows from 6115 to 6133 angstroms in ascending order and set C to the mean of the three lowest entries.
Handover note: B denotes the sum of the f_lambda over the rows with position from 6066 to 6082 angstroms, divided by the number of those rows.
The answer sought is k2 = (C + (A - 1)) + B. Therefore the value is 23.64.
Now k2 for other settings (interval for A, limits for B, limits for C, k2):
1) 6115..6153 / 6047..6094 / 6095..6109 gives 23.04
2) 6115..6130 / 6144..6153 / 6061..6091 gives 23.45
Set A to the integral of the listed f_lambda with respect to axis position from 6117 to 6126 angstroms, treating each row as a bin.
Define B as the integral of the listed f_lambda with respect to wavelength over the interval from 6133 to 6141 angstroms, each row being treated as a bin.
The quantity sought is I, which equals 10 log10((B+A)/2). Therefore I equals 18.5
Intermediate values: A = 79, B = 62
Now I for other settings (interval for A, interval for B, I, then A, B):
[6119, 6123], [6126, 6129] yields 14.8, 37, 24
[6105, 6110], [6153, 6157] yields 15.6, 40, 33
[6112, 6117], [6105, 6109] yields 15.6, 41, 32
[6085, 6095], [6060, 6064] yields 17.8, 86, 34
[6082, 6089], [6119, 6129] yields 18.7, 62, 86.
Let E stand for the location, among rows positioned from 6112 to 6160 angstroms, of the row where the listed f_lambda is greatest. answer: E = 6119.57 angstroms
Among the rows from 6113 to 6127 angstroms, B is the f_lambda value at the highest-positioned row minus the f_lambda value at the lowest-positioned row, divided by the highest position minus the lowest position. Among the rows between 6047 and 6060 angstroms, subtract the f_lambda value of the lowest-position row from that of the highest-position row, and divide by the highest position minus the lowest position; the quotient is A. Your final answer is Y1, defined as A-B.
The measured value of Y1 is 0.00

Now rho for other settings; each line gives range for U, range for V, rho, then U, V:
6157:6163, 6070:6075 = 0.0045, 8.042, 0.11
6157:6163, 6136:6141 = 0.0073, 8.042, 0.18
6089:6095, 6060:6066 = 0.0047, 8.587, 0.12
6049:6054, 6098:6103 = 0.0121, 8.656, 0.31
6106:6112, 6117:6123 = 0.0091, 8.196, 0.22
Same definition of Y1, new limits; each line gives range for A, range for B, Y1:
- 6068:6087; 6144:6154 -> -0.01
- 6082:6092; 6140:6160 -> -0.03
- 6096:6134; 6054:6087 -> -0.04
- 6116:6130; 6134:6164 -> -0.06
